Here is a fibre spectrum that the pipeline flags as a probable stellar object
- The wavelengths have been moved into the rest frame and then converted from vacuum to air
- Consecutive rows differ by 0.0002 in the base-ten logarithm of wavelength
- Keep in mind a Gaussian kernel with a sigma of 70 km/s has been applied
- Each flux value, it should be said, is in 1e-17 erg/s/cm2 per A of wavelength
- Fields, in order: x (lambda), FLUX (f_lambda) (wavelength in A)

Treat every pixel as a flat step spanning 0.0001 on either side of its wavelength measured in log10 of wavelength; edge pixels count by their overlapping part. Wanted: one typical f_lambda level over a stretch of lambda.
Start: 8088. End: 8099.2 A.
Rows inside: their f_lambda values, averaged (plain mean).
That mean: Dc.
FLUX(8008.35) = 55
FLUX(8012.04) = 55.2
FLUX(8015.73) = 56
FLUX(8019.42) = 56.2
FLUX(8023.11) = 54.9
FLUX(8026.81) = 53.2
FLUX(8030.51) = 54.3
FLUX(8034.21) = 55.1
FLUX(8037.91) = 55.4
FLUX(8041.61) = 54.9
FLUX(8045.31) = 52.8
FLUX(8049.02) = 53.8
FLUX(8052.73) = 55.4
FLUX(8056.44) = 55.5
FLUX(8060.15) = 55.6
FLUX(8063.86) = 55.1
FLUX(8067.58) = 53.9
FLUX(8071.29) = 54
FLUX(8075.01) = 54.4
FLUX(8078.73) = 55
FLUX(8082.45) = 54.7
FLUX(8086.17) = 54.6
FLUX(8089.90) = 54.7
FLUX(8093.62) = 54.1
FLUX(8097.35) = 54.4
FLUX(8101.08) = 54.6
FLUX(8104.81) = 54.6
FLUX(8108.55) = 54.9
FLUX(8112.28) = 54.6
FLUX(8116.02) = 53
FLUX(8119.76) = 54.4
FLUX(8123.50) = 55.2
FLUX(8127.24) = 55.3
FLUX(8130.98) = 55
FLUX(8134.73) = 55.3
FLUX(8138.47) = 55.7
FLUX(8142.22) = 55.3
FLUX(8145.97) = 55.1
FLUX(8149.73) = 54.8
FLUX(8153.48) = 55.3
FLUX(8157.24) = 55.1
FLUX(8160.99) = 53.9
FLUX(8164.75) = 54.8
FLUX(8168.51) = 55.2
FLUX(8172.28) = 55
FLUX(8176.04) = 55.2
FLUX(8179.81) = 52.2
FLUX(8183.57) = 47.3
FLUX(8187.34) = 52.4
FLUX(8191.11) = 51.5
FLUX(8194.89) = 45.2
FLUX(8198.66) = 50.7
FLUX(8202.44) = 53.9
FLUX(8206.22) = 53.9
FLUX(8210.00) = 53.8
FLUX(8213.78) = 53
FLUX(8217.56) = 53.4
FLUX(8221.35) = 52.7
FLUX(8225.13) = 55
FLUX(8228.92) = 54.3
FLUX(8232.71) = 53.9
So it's 54.40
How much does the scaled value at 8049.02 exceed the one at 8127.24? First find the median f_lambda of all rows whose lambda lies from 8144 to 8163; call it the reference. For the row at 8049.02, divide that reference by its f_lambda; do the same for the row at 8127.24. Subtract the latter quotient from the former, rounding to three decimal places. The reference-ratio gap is 0.028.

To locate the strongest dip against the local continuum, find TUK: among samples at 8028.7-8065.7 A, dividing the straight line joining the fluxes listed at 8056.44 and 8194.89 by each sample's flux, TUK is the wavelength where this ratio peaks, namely 8045.31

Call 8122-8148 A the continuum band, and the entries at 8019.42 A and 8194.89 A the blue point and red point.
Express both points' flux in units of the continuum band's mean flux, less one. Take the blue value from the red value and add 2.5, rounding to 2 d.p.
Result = 2.30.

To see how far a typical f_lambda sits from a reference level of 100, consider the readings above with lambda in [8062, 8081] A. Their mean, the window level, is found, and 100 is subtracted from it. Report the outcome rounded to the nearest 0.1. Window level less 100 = -45.5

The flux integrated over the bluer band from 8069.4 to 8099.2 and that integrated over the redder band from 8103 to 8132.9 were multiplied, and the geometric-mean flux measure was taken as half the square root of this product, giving 814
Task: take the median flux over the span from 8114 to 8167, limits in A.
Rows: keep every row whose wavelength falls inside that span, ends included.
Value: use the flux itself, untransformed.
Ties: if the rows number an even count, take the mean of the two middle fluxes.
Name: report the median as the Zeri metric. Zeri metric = 55.10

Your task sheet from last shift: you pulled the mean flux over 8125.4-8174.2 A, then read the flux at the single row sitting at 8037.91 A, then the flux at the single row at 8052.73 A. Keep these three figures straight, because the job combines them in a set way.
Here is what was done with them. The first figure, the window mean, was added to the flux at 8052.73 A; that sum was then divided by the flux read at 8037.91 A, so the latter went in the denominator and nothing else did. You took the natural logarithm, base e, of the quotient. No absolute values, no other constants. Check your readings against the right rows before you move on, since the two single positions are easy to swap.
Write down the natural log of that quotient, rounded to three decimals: 0.690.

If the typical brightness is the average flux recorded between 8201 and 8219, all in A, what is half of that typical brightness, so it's 26.8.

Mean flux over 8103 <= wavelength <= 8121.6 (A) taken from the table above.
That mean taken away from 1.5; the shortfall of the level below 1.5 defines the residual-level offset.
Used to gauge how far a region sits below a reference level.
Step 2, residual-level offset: -52.8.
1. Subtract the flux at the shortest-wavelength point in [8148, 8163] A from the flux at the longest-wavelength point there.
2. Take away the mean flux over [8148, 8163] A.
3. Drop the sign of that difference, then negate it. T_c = -55.7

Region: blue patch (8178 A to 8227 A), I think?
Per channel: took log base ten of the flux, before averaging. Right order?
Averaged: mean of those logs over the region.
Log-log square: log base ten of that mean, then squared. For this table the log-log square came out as 0.0549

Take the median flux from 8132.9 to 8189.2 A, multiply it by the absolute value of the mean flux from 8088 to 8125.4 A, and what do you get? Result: 3000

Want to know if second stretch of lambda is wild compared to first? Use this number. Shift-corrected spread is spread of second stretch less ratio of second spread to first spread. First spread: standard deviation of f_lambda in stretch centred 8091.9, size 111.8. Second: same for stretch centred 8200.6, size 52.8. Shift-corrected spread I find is -1.2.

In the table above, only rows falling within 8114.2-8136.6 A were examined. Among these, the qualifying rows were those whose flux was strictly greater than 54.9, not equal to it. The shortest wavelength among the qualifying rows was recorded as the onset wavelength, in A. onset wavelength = 8123.50 A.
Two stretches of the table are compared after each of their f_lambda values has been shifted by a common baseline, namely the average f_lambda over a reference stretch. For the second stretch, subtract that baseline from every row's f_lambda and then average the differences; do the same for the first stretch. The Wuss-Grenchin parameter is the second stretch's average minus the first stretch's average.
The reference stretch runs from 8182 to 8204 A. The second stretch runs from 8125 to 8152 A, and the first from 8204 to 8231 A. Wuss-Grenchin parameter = 1.5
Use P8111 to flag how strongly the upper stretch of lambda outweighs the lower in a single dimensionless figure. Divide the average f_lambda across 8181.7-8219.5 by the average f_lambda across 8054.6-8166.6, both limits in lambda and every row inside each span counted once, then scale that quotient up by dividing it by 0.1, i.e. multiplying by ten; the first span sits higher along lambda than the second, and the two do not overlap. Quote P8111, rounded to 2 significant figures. 9.4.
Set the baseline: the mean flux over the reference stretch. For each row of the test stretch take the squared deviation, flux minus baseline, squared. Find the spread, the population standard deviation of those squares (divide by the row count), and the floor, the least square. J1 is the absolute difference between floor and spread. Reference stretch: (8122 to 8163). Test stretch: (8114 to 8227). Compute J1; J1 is 20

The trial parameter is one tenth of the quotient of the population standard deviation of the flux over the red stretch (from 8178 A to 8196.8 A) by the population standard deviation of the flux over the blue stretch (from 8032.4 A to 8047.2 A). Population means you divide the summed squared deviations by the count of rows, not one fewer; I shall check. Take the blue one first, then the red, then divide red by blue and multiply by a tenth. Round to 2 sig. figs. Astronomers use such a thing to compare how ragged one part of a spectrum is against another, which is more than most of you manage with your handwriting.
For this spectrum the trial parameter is 0.29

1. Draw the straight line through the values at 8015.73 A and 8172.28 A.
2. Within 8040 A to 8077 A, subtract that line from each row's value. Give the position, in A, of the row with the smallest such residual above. 8045.31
